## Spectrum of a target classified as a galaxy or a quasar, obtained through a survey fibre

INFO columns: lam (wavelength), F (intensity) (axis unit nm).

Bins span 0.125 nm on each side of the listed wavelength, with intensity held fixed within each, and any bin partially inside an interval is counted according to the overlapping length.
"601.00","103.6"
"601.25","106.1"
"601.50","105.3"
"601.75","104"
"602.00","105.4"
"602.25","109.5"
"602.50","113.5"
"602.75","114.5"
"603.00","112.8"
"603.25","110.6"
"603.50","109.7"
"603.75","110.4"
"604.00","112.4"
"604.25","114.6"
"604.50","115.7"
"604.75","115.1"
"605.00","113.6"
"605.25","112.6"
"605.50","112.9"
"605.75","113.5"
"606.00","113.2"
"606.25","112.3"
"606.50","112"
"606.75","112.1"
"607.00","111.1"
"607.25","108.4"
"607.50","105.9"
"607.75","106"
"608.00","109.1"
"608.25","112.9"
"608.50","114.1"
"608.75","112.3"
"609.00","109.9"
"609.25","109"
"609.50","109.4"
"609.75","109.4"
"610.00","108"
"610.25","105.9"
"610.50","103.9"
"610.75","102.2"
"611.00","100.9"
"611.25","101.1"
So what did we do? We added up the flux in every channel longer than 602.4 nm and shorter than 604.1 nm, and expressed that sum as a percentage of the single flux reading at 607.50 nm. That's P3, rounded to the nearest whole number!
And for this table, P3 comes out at 740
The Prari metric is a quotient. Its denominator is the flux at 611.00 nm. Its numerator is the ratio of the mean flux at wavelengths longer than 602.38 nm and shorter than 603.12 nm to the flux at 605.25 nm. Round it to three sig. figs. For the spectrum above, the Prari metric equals 0.0100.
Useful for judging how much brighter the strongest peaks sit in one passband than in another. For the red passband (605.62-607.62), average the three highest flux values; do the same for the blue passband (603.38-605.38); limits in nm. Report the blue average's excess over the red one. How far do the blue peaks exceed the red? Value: 2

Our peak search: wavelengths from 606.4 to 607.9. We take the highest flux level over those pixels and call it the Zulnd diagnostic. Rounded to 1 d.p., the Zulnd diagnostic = 112.1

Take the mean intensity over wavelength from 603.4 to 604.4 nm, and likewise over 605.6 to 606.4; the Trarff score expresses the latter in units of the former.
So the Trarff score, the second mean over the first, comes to 1.01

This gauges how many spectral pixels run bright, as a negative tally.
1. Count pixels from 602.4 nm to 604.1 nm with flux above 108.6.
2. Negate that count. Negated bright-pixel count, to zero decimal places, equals -7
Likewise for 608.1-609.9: -7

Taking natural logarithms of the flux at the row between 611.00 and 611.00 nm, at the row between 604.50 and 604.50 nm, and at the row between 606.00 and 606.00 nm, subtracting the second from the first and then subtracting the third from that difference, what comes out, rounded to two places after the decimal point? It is -4.87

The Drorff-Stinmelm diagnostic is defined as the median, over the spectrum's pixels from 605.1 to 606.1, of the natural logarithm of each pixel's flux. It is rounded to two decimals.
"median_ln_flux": 4.73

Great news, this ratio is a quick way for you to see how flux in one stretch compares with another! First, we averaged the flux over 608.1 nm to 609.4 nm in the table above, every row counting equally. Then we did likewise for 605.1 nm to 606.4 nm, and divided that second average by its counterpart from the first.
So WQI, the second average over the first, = 1.01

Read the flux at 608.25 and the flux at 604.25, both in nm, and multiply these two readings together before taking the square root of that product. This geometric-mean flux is 114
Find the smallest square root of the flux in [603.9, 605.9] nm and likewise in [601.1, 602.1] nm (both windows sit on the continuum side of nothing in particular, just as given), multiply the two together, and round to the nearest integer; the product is 108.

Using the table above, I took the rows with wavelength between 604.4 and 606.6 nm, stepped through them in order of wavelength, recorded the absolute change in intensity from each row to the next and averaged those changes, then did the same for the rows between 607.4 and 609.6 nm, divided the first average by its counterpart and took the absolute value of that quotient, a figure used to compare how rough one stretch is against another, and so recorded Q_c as 0.4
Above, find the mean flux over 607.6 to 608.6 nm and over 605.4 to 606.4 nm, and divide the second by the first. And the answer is 1.02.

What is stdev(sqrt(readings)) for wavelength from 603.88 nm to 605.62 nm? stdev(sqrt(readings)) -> 0.06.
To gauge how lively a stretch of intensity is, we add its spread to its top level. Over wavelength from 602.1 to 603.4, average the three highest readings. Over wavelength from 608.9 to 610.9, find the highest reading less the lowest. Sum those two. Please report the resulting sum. 121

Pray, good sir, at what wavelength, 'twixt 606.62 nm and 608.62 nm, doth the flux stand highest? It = 608.50 nm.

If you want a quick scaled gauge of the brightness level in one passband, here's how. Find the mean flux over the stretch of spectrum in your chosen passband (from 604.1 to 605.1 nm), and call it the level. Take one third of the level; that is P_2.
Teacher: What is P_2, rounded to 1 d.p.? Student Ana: 38.2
